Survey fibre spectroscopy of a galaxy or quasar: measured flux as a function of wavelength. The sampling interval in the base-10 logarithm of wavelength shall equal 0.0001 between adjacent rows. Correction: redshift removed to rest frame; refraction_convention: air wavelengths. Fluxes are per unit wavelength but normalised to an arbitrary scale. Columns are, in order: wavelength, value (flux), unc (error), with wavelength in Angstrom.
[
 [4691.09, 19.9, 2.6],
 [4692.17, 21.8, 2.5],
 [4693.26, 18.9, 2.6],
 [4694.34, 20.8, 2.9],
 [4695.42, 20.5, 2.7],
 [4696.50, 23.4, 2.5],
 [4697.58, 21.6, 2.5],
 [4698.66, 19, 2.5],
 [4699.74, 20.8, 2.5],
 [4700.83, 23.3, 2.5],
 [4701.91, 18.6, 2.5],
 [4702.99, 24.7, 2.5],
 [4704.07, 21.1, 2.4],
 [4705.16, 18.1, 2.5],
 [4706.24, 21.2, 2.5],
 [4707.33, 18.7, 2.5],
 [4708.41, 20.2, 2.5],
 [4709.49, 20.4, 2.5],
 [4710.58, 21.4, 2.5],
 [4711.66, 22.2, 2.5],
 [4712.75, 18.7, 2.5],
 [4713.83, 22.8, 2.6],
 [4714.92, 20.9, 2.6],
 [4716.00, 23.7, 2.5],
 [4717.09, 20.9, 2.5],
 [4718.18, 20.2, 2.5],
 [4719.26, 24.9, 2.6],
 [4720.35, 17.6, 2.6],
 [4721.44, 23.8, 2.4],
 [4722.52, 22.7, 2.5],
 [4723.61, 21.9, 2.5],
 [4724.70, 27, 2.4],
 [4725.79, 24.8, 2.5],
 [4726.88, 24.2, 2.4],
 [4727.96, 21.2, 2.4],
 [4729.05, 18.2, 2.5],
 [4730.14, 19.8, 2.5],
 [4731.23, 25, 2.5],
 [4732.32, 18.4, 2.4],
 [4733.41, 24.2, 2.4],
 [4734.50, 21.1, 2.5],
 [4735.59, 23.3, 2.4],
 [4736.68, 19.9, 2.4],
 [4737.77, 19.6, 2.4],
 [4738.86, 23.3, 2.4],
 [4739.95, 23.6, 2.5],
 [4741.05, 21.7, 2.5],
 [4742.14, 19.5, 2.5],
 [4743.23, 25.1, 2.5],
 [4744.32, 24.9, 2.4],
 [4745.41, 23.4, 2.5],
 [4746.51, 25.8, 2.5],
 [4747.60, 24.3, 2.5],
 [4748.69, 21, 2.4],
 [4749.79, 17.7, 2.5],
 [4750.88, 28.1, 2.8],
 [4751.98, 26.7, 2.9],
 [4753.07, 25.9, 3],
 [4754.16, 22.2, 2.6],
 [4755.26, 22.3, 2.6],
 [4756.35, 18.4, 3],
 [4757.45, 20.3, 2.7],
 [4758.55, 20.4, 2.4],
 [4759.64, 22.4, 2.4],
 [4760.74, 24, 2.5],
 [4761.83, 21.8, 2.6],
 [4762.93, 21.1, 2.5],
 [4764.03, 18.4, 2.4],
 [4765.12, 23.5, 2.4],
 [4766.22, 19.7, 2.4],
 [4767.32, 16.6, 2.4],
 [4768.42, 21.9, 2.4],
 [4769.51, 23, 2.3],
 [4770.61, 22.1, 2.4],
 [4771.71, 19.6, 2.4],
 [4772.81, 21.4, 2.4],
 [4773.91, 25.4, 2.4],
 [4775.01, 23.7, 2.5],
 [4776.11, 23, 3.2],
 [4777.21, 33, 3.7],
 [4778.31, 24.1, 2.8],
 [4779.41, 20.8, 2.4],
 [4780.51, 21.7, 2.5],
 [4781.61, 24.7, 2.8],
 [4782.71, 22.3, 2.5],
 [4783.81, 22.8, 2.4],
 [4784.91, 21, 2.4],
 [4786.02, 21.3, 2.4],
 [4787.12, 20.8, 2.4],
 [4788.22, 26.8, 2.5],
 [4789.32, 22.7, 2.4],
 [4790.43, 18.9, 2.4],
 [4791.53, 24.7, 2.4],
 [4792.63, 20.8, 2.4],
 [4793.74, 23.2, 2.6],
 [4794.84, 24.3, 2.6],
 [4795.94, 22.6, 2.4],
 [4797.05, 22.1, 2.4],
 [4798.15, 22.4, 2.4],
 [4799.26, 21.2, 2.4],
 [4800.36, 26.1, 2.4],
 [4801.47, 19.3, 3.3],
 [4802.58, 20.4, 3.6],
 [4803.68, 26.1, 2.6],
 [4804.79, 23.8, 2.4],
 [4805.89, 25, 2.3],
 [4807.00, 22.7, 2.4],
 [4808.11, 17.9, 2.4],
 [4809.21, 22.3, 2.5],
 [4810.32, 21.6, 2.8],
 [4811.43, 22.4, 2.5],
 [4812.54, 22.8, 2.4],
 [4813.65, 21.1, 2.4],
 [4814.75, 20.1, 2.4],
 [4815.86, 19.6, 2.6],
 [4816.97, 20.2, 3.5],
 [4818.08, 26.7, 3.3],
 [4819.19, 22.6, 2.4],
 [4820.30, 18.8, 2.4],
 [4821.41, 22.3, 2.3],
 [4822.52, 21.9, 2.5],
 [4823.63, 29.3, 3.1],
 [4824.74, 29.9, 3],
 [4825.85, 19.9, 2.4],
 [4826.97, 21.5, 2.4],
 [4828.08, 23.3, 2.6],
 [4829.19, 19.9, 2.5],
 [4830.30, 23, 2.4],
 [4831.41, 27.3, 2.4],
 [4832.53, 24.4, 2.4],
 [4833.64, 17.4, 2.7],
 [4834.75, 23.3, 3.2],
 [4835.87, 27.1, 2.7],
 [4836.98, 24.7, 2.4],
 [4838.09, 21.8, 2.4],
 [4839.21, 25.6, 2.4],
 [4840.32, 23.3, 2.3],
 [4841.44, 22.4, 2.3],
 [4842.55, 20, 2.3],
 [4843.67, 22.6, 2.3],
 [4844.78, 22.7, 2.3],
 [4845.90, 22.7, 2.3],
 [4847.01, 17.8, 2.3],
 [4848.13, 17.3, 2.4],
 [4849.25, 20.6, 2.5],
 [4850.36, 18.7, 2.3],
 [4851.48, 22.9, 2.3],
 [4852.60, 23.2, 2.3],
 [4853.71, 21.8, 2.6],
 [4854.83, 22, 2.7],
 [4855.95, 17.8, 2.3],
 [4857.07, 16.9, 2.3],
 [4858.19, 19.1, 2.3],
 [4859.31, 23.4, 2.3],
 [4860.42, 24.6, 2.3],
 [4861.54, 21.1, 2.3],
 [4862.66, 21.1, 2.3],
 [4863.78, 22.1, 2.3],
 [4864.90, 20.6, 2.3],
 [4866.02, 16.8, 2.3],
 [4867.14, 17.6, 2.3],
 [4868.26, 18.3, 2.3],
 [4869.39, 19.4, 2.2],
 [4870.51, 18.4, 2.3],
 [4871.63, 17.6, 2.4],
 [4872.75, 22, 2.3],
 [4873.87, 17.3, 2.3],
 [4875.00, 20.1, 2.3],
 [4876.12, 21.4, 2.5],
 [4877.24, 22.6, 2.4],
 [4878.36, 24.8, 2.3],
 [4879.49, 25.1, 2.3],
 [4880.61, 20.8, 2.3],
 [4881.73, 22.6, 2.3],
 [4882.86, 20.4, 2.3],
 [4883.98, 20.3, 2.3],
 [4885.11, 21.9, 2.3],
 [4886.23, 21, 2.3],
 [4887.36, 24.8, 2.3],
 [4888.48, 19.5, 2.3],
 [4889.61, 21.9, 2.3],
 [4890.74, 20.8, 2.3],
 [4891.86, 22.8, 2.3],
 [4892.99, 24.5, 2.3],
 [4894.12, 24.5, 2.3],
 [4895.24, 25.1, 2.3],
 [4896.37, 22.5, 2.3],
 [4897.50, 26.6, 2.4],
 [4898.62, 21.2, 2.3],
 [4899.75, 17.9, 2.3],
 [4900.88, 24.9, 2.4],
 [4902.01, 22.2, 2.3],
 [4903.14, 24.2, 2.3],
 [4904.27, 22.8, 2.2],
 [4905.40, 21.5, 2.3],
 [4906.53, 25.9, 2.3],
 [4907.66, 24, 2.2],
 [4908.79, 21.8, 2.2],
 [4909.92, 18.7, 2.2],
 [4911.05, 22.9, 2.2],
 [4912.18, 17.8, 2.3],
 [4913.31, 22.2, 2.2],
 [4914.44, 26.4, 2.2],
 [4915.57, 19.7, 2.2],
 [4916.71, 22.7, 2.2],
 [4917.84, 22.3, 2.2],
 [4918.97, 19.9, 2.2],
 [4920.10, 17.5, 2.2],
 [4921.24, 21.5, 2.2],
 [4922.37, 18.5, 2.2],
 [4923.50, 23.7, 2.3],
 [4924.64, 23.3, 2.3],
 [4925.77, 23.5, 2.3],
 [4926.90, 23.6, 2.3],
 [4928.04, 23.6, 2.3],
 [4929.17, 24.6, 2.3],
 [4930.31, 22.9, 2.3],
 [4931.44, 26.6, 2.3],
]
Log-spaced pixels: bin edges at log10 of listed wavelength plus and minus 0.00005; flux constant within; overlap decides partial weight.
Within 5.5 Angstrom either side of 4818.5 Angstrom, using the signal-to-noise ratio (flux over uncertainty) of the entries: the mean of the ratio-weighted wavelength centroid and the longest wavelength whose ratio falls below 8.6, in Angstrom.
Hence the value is 4819.6 Angstrom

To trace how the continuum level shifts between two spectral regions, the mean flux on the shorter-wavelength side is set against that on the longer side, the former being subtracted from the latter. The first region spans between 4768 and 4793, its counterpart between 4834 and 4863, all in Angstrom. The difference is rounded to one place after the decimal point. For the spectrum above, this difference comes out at -1.2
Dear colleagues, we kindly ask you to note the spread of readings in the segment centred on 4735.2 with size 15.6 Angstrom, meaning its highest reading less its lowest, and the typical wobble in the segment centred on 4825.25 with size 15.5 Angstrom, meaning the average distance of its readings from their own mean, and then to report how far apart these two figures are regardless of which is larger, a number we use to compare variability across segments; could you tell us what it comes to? 4.0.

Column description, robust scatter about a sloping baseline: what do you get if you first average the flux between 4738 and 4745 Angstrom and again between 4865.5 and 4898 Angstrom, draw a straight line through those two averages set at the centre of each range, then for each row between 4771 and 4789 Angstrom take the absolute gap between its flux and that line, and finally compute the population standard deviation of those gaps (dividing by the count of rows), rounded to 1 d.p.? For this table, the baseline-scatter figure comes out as 2.4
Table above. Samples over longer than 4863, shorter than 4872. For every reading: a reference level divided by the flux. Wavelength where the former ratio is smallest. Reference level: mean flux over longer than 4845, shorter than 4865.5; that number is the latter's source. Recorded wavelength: 4863.78 Angstrom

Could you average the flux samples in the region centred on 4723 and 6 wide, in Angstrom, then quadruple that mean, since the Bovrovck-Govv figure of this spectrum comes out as 92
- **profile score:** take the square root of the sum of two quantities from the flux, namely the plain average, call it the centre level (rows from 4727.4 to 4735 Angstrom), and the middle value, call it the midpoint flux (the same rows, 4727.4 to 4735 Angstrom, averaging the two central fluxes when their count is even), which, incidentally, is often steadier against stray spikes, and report 6.50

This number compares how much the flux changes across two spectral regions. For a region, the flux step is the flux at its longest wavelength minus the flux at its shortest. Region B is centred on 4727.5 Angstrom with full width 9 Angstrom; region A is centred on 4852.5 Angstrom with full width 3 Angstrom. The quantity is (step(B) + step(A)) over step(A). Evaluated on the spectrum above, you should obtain -1.8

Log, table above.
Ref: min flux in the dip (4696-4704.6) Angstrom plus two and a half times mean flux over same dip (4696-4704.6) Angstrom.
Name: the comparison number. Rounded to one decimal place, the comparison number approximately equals 72.5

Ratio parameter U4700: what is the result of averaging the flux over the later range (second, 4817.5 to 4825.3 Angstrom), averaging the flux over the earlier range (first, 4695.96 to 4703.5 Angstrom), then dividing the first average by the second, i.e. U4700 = 0.88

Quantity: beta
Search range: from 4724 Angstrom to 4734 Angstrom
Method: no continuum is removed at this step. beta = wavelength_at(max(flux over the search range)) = 4724.70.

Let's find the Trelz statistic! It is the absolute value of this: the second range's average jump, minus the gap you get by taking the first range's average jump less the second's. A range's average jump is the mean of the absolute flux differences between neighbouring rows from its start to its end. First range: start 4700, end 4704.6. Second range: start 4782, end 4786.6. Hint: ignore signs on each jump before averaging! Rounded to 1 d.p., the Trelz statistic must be 3.1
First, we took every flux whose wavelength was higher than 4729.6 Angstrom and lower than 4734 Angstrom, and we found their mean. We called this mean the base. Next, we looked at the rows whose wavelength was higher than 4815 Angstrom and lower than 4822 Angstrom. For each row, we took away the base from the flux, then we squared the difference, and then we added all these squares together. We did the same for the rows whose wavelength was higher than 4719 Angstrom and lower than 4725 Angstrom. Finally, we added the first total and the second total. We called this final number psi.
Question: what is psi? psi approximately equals 100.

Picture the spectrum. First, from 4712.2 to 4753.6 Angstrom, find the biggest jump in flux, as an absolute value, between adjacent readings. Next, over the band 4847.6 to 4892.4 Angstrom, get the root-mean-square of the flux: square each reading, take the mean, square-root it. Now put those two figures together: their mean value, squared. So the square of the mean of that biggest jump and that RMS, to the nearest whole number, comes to 245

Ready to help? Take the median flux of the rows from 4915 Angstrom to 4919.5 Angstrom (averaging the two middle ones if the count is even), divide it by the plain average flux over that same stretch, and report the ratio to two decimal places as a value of 1.00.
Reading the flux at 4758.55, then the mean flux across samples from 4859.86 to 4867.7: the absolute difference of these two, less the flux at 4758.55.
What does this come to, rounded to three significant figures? -20.2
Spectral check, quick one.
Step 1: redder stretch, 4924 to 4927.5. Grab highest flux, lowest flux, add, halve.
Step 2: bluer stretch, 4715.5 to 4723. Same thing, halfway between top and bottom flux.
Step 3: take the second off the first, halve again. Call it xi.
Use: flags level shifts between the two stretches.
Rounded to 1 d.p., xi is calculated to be 1.1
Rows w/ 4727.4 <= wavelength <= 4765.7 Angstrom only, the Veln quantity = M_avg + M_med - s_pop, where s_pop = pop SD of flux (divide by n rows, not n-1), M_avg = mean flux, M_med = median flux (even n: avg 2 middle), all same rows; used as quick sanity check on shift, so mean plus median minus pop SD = 41.8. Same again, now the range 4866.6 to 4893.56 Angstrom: 39.7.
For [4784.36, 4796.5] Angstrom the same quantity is 42.9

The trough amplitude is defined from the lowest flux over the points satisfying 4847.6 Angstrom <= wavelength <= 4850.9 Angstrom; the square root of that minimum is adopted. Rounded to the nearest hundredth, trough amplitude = 4.16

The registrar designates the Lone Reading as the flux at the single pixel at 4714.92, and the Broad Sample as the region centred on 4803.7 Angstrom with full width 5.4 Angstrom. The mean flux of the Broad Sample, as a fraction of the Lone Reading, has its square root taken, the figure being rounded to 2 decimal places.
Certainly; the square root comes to 1.05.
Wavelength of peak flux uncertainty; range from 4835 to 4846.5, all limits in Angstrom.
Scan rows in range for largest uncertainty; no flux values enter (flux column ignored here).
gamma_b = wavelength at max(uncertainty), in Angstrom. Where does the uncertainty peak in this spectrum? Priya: 4835.87 Angstrom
